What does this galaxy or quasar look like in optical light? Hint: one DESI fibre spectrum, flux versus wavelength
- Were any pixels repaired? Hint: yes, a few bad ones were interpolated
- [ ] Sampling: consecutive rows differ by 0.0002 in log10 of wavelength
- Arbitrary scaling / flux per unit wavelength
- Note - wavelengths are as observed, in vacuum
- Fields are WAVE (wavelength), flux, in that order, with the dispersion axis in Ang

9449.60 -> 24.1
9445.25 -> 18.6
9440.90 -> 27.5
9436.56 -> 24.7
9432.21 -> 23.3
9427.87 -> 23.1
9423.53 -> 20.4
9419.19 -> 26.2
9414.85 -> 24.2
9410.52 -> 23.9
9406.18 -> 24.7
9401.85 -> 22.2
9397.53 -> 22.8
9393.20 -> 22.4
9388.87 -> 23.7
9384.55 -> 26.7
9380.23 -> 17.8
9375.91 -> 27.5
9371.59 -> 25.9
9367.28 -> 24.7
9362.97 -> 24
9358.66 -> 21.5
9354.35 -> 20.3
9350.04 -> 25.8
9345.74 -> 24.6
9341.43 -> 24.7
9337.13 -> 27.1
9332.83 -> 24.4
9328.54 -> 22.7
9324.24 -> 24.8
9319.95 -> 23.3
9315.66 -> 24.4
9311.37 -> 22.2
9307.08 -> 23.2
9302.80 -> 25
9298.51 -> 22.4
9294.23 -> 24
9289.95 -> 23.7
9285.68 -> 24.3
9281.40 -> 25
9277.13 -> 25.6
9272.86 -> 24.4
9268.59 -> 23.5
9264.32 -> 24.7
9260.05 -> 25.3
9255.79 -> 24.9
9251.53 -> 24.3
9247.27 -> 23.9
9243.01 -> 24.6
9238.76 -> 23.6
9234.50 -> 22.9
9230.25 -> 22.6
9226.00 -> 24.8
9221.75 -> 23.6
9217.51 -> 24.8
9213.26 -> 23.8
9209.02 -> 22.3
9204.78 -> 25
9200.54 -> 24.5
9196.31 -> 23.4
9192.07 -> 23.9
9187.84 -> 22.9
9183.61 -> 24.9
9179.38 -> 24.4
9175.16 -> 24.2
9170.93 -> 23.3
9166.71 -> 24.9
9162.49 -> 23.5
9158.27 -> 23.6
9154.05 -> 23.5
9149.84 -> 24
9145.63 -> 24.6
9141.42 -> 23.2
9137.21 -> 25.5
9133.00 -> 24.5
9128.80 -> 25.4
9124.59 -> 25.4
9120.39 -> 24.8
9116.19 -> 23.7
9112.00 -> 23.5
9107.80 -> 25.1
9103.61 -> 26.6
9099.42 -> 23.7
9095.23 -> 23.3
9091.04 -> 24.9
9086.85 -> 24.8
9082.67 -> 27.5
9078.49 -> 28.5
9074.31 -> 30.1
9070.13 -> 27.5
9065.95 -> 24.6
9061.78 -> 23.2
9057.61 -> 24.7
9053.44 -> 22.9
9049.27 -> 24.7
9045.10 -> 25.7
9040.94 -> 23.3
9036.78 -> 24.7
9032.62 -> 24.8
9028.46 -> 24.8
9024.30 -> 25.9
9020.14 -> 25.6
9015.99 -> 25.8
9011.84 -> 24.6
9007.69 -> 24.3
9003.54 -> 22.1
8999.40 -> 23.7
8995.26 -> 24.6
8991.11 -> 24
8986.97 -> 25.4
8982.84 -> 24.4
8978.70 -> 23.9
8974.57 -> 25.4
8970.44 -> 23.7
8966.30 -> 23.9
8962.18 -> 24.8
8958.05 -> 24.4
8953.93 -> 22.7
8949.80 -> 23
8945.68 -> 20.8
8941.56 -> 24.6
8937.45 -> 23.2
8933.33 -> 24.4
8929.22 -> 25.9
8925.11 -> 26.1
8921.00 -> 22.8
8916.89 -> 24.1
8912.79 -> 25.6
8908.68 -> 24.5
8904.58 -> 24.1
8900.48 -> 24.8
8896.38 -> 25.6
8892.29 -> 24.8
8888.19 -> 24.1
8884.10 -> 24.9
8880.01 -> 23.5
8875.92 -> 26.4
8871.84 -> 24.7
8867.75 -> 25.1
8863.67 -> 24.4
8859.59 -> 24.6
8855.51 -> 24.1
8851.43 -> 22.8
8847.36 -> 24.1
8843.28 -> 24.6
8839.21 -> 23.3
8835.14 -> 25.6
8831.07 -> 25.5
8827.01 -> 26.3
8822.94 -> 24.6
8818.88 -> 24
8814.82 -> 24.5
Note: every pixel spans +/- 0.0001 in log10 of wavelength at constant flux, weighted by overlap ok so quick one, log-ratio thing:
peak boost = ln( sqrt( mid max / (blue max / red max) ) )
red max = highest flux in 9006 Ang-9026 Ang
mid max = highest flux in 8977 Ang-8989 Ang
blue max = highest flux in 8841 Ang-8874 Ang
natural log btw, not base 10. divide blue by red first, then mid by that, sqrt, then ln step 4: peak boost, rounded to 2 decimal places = 1.63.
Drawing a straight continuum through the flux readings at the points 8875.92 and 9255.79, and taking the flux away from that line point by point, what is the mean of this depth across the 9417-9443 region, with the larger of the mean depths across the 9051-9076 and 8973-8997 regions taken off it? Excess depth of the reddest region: -1.3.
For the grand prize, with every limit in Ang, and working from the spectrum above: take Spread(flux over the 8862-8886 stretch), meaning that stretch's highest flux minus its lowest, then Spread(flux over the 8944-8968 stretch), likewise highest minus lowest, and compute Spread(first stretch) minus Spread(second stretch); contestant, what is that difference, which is -1.1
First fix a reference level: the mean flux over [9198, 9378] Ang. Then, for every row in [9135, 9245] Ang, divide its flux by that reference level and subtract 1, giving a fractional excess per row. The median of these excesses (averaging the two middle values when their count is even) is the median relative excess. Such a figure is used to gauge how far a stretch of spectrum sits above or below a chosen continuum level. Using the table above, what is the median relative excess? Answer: -0.013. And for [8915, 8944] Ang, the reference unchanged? 0.010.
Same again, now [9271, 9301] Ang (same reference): 0.006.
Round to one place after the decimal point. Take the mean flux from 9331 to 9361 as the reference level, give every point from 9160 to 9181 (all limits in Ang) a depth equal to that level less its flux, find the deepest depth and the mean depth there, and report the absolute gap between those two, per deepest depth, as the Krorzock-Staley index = 1.0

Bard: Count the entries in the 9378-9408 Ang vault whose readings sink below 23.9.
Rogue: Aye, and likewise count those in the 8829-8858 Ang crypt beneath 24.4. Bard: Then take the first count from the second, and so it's -1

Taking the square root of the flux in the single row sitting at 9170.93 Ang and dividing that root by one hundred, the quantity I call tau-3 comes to 0.0483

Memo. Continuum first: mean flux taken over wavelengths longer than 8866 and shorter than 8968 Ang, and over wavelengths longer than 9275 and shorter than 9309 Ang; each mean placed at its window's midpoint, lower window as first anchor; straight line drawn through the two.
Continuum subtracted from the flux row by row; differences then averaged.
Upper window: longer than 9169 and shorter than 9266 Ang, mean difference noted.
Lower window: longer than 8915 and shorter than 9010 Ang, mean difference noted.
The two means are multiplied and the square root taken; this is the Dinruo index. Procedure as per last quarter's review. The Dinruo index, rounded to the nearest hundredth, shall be 0.23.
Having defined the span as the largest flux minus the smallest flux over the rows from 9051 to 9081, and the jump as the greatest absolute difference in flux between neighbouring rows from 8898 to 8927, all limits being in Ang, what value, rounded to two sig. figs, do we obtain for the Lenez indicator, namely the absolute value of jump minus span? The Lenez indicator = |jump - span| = 3.9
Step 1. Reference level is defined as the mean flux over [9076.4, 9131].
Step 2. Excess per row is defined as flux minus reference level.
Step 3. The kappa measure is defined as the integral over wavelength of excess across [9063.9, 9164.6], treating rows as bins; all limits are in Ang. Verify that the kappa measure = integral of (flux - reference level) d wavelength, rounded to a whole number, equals -10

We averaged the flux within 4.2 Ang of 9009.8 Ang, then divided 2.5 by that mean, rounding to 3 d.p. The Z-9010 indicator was 0.102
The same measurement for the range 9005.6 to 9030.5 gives 0.099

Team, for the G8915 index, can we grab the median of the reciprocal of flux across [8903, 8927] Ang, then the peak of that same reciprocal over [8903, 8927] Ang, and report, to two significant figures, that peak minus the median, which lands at 0.0027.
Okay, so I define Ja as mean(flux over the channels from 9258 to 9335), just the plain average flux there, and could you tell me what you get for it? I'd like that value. 24.0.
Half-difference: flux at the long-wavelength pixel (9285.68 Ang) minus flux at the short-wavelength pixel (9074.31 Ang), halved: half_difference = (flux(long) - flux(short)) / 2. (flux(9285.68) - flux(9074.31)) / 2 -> -2.9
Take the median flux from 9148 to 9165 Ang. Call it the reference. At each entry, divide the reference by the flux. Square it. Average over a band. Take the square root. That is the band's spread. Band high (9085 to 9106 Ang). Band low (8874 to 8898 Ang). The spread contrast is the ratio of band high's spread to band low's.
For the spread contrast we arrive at 1.01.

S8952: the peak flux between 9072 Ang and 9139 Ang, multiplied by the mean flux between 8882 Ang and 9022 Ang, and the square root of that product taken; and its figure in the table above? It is 27.1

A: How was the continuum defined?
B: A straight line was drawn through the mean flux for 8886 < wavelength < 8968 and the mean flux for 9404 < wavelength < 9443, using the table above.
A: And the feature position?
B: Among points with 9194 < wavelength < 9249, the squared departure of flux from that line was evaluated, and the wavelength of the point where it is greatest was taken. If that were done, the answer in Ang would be 9209.02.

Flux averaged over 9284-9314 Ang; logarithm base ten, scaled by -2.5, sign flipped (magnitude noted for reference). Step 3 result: 3.43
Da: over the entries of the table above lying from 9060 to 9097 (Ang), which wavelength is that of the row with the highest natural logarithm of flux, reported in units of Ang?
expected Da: 9074.31 Ang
